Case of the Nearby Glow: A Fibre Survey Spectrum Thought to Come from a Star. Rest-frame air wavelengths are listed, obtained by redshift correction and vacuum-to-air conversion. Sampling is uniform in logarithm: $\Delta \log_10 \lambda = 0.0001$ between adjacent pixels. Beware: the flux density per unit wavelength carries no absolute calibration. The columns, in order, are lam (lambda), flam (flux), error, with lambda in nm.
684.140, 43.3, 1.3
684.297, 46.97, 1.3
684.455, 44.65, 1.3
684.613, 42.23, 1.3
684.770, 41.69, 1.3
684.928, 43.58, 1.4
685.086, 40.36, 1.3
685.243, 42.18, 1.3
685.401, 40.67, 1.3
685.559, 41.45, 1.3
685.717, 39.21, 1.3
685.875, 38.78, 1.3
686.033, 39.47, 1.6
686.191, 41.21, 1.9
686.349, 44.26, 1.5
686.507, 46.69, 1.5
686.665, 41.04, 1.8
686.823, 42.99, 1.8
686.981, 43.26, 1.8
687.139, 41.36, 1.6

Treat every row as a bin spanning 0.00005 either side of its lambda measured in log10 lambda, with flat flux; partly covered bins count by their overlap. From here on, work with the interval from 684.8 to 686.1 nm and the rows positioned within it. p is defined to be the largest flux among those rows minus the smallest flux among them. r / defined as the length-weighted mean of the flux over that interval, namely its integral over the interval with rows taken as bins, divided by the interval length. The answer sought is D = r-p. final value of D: 35.9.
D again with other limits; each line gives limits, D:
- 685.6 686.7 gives 33.6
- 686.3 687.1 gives 37.9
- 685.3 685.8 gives 38.2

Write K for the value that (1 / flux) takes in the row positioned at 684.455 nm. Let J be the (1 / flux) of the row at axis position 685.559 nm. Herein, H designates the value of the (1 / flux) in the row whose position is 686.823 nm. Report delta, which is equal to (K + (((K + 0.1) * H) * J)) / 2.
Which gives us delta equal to 0.0112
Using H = 0.0233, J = 0.0241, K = 0.0224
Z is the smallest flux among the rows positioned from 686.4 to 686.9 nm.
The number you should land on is 41.04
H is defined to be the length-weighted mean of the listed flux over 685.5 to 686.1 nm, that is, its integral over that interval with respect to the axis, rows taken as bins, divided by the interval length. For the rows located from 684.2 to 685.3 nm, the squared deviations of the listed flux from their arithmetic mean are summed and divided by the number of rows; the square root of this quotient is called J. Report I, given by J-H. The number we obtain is -37.6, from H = 39.7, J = 2.0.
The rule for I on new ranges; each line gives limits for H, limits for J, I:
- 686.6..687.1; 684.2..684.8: -40.3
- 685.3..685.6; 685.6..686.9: -38.5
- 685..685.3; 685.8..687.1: -38.9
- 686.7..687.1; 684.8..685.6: -41.6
